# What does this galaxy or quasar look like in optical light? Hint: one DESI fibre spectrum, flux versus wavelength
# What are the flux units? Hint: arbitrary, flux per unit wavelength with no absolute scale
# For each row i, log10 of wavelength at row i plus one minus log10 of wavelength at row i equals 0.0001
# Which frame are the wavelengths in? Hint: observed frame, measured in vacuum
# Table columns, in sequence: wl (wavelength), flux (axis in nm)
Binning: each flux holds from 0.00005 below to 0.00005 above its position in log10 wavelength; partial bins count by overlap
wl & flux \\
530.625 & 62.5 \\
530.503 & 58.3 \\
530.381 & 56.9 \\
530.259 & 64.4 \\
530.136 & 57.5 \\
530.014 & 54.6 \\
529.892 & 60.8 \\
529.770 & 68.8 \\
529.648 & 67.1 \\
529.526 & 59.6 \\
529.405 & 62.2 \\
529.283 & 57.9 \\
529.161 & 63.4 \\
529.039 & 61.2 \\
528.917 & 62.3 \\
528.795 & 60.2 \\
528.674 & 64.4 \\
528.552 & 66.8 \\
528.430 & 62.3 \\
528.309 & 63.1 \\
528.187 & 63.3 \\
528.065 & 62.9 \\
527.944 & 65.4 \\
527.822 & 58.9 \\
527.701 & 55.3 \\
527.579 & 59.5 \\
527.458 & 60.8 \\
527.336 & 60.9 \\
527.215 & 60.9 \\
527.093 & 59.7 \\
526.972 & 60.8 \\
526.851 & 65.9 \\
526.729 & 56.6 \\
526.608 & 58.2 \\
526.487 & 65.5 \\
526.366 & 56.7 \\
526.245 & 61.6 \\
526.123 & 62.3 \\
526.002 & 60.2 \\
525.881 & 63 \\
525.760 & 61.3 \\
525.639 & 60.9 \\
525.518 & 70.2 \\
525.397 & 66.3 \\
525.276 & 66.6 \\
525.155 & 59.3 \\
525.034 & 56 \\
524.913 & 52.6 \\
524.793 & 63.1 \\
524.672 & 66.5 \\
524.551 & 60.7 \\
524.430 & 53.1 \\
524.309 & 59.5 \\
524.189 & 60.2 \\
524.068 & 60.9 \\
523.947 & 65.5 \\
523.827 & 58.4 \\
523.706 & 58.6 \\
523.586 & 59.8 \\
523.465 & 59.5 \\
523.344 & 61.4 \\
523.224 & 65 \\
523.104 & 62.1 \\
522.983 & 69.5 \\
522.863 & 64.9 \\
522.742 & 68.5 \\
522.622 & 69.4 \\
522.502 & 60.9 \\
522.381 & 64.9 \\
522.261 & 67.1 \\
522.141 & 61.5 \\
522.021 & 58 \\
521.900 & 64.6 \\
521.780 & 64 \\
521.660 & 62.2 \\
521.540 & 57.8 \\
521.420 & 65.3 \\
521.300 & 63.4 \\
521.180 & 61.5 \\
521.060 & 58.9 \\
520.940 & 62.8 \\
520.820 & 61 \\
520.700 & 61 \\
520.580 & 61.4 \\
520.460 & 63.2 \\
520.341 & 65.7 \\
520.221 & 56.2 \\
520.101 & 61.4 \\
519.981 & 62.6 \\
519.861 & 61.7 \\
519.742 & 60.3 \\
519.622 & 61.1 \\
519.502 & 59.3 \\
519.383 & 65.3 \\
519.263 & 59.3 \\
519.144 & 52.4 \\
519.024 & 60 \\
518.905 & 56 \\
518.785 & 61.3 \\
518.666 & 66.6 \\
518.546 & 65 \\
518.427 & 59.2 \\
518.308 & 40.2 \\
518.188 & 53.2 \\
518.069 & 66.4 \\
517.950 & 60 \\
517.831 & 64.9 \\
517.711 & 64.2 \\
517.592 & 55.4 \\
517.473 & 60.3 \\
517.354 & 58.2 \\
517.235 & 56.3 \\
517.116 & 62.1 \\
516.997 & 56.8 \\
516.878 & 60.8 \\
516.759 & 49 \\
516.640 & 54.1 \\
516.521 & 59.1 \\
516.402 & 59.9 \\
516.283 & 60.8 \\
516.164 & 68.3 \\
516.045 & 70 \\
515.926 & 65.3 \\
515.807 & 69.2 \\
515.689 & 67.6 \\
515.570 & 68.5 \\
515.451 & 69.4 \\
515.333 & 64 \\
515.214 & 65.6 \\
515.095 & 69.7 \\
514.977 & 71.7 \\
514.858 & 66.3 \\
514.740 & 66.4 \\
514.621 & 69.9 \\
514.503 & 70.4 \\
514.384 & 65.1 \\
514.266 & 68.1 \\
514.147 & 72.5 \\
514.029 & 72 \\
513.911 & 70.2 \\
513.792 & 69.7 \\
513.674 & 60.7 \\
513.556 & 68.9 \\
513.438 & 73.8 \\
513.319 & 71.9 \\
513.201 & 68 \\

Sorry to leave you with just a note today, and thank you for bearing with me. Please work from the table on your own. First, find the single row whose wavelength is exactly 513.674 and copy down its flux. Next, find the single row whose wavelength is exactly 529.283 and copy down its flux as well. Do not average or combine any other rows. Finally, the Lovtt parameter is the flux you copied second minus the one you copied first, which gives -2.8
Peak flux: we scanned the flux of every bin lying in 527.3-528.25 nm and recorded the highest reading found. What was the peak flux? 65.4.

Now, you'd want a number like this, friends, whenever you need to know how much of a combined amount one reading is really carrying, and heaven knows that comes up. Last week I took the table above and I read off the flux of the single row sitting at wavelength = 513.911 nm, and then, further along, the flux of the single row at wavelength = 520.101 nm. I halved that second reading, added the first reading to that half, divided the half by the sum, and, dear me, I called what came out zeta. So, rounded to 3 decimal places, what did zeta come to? 0.304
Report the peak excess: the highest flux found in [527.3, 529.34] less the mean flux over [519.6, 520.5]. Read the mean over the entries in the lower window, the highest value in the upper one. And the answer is 5.3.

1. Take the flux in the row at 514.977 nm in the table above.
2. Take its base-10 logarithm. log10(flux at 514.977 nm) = 1.86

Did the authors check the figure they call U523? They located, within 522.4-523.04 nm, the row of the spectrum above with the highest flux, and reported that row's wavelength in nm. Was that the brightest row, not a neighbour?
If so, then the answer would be 522.983 nm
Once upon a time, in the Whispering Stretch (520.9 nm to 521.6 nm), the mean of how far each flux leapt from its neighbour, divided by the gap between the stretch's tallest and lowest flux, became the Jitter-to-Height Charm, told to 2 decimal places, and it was 0.47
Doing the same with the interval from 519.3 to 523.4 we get 0.25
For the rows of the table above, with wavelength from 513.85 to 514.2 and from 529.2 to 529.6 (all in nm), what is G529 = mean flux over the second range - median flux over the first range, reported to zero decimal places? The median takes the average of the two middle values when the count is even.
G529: -12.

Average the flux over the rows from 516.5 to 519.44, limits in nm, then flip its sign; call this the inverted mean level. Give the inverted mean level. -58.6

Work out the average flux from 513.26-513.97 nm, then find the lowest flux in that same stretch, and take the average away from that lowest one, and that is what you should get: -8.5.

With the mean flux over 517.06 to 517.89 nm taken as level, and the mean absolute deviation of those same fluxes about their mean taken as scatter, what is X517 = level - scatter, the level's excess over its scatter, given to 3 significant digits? 57.1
